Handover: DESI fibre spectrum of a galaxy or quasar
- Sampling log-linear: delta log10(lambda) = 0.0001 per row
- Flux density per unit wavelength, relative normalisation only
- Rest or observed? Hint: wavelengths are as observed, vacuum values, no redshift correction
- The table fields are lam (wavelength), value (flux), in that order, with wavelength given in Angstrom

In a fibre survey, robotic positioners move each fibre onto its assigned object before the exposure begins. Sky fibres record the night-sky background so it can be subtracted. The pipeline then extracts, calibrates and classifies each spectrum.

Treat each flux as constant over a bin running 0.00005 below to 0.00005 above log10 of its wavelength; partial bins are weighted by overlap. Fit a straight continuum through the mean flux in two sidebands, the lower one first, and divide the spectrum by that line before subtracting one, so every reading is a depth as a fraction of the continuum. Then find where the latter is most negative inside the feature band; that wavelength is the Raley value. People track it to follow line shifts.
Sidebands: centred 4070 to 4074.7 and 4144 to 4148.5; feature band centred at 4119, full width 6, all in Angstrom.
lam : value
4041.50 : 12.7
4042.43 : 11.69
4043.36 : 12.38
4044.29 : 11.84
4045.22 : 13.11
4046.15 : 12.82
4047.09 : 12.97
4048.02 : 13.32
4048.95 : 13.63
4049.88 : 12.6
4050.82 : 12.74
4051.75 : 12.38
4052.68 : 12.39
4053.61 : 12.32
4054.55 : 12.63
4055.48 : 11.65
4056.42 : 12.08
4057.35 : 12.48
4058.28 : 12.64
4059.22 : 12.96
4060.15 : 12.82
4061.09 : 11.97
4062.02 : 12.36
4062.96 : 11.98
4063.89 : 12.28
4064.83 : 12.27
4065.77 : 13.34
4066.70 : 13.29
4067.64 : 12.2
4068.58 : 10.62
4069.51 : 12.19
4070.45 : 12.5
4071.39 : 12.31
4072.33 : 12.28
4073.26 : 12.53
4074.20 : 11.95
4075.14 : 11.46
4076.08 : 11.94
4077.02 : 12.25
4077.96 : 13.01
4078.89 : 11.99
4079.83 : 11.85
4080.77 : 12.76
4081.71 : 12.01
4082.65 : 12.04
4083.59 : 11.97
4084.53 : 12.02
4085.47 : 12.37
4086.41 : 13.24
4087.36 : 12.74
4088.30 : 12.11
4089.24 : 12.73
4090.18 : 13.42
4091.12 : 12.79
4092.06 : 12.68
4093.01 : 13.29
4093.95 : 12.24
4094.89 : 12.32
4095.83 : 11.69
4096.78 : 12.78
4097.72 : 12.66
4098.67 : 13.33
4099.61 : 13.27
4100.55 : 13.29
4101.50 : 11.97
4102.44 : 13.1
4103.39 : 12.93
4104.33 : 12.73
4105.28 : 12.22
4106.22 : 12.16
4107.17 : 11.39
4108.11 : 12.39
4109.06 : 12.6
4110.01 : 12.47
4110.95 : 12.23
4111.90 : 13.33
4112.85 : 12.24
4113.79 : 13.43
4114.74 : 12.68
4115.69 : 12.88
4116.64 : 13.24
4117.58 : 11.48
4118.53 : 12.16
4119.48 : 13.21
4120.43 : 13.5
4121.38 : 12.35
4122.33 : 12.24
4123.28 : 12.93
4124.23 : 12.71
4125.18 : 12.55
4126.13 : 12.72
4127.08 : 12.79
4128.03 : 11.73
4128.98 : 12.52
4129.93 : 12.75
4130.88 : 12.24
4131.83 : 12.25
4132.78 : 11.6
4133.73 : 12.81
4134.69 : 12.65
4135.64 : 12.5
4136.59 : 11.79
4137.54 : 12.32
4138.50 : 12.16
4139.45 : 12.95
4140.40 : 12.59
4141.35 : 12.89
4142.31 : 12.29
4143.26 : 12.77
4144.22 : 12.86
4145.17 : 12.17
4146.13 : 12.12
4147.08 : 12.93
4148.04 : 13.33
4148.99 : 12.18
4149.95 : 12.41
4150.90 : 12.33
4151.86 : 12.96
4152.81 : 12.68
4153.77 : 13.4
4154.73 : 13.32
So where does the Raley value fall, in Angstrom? 4117.58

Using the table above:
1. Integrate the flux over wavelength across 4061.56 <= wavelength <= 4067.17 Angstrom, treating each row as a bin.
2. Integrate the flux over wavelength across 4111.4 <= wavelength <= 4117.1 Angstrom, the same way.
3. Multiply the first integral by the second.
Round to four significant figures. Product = 5209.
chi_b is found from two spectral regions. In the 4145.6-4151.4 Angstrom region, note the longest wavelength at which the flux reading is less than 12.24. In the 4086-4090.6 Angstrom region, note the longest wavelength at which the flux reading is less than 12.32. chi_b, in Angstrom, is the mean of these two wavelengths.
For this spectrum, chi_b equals 4118.6 Angstrom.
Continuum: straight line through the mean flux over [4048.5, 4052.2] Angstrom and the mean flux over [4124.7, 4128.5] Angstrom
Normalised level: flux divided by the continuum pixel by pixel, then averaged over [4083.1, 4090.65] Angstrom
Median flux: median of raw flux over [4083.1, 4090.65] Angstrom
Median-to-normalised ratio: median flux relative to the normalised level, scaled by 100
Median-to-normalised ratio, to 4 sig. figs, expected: 1263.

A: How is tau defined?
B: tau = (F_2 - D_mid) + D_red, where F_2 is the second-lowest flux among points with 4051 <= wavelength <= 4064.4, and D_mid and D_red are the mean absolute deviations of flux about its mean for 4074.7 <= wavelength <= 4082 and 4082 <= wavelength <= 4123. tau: 12.0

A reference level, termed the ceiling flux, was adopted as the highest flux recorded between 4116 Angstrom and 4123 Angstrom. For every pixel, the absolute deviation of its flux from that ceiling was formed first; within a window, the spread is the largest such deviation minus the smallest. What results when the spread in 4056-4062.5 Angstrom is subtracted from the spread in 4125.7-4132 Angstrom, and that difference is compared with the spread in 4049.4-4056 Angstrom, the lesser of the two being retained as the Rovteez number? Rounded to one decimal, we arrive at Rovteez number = 0.1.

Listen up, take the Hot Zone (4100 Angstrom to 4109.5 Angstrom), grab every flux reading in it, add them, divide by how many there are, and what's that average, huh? 12.48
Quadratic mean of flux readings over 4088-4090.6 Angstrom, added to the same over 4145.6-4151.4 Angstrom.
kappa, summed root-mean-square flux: 25.3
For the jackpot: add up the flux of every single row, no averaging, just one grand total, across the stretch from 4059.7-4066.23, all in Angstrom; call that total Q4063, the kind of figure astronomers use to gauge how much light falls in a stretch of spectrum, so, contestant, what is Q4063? 87.0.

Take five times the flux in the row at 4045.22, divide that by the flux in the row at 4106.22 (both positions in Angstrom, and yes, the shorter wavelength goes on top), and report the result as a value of 5.39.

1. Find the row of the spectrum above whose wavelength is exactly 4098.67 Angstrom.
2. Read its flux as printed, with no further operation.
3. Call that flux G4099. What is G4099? 13.33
